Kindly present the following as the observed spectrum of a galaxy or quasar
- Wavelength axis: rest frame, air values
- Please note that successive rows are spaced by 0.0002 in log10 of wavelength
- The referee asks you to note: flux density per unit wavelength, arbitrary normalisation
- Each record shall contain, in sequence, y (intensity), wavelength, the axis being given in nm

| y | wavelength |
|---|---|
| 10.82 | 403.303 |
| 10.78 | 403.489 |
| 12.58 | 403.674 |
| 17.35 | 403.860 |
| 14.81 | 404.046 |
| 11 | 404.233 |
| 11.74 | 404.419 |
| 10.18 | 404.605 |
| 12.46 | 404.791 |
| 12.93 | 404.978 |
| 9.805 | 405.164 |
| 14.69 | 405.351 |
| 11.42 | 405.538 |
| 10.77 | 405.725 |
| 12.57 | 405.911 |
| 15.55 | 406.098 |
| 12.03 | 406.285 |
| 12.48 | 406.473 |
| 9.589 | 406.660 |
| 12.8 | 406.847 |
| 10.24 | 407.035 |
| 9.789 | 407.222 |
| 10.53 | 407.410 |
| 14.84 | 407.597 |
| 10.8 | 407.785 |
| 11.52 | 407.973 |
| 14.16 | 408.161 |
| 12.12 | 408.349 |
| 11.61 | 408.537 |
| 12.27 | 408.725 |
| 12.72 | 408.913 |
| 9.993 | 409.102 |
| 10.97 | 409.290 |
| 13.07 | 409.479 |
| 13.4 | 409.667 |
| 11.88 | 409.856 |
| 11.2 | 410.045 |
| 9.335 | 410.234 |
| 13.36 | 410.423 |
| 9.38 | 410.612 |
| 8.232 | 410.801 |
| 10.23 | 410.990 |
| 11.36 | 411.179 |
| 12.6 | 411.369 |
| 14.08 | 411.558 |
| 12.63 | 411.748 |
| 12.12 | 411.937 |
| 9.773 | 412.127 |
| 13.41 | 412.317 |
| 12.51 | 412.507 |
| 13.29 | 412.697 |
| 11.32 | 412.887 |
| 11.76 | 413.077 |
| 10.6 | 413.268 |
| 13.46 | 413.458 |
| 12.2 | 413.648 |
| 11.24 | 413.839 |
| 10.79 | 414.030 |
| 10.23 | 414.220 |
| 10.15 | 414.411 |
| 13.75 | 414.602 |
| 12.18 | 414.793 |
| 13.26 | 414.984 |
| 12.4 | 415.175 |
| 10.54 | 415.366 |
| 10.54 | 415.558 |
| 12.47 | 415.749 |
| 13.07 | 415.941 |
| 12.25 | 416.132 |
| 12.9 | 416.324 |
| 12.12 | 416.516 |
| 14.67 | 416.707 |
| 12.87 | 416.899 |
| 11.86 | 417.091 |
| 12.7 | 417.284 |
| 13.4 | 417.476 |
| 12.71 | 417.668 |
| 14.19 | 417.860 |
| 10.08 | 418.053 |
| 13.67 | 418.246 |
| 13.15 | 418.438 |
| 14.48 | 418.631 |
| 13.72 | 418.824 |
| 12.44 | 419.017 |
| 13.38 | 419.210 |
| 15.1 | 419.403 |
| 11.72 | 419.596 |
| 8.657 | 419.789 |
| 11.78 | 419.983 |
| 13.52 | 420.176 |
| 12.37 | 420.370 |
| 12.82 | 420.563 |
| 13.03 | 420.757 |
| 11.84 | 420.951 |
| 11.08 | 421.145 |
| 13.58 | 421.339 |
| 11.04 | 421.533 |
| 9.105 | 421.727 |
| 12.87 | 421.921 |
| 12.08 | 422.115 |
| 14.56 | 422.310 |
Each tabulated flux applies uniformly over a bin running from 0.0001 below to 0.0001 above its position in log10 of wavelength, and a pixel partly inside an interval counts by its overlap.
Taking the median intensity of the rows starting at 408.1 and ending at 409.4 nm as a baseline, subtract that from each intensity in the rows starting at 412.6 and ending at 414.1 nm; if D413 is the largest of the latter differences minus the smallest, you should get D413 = 2.9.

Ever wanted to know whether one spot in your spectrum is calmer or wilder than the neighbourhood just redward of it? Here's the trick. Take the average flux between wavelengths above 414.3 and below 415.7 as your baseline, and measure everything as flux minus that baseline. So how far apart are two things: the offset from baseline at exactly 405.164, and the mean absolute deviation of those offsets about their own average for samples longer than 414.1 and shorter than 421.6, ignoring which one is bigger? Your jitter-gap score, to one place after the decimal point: 3.1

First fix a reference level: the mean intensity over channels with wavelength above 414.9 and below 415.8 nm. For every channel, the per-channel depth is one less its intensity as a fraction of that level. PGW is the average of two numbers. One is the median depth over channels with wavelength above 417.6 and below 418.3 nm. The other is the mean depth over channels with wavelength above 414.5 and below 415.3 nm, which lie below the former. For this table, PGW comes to -0.10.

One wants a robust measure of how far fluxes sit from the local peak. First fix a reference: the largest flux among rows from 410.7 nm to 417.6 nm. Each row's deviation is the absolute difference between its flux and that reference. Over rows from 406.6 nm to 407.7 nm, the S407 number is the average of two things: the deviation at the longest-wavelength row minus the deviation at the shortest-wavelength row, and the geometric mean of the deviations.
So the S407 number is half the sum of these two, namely -1.3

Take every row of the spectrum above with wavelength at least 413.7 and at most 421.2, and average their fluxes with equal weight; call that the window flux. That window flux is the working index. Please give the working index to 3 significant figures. 12.4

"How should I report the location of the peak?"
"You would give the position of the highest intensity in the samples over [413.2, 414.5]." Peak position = 413.458 nm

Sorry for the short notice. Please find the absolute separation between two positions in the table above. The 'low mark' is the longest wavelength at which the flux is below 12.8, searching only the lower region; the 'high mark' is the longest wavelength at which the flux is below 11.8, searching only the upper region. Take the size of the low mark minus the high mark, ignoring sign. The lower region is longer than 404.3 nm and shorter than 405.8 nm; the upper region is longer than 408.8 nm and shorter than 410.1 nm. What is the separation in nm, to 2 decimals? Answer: 4.32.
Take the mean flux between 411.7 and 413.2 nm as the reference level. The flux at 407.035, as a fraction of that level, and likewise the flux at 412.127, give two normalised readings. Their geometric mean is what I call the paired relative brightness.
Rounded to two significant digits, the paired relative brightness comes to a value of 0.83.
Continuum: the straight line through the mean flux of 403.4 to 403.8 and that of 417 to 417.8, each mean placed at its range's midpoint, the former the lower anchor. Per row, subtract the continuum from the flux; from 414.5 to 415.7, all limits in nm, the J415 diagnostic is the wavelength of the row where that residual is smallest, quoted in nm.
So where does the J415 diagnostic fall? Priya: 415.558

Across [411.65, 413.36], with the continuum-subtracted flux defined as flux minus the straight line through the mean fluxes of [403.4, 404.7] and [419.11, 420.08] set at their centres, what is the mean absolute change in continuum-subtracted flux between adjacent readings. 1.47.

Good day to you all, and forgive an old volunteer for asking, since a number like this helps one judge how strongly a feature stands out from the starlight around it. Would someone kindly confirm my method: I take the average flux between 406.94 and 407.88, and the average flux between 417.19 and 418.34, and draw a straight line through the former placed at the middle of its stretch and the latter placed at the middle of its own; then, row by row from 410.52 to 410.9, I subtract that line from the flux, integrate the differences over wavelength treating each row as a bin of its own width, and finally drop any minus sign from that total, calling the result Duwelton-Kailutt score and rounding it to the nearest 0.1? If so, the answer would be 1.1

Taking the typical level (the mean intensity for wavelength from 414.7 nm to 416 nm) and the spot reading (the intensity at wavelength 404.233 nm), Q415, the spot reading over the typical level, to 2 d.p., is 0.91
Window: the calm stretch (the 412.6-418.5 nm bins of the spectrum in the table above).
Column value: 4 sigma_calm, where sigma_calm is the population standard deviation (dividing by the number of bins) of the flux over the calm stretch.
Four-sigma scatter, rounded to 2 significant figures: 5.0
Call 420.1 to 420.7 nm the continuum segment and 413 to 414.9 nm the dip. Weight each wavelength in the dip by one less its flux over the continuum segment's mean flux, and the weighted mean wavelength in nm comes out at 413.91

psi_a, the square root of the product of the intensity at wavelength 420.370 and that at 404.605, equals 11.2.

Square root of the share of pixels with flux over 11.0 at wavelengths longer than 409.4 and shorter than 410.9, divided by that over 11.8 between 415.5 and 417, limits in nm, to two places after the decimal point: 0.85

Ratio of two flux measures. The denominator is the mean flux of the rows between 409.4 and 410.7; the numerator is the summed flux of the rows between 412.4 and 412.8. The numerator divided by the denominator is 2.2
